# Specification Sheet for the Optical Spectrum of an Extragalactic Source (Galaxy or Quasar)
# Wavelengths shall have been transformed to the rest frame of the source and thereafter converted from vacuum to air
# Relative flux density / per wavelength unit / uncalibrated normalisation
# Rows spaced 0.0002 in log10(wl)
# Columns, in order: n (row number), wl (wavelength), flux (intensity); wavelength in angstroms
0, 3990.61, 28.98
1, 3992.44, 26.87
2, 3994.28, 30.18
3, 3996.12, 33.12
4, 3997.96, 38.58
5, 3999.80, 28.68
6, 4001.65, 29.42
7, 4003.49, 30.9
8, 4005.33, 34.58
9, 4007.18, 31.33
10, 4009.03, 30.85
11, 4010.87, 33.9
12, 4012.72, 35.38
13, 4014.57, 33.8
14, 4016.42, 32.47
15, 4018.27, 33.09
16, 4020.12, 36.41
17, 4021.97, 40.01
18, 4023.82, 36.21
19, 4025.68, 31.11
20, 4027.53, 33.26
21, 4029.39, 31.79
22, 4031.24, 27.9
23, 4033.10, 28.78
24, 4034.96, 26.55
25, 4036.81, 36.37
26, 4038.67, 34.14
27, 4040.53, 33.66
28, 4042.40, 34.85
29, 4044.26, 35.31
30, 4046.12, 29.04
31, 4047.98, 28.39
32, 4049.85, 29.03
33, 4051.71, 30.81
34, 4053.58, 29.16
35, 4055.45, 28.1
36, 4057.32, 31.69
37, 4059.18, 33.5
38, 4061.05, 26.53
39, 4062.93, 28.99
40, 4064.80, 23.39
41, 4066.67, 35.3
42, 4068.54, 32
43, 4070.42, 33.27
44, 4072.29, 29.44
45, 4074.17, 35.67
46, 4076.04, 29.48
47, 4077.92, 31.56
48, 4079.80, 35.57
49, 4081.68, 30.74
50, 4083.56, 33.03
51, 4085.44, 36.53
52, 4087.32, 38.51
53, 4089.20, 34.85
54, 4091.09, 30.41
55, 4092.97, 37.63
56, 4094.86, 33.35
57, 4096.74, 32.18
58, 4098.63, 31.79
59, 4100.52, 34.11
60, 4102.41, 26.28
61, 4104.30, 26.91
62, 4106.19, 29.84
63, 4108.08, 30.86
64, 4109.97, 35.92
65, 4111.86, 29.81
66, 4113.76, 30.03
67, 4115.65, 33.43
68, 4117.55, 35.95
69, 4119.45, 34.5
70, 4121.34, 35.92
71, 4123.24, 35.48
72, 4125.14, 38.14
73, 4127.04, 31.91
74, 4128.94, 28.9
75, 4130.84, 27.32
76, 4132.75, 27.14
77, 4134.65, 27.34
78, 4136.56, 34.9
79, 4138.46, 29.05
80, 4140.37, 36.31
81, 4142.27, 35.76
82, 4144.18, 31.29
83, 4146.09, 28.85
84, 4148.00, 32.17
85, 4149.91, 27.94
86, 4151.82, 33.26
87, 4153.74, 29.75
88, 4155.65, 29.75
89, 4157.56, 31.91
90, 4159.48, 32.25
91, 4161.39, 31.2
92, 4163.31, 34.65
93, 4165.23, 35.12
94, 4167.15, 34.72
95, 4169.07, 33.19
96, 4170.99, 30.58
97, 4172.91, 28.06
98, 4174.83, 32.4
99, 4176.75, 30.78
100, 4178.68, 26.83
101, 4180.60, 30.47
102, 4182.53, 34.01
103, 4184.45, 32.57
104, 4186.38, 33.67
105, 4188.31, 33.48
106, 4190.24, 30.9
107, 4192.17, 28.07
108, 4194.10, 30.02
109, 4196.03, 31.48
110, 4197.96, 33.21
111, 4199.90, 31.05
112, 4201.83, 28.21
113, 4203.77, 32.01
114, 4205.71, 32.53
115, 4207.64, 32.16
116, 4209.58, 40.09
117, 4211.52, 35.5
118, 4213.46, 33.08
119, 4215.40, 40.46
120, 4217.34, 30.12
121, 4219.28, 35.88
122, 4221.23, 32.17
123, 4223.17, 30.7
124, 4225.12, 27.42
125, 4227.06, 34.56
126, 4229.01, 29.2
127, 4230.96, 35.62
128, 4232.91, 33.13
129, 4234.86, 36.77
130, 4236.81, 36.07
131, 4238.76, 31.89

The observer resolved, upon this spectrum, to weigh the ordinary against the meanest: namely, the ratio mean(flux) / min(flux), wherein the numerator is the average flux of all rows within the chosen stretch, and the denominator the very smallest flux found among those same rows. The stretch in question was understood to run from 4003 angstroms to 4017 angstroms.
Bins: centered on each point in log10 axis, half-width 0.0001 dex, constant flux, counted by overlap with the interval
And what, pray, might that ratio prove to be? 1.07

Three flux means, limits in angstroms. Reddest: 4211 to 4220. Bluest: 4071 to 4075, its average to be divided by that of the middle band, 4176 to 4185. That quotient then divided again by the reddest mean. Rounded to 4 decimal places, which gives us 0.0301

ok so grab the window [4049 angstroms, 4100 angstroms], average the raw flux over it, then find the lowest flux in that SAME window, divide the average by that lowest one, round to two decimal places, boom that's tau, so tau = 1.37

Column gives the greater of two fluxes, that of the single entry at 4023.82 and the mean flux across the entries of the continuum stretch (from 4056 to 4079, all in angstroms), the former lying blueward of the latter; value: 36.2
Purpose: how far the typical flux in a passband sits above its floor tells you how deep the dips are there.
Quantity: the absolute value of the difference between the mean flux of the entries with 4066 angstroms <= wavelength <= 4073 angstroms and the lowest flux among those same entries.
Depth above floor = 3.06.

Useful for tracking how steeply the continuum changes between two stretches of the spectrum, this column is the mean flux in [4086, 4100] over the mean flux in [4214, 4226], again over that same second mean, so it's 0.0317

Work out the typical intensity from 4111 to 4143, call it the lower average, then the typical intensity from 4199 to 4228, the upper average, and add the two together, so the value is 65.5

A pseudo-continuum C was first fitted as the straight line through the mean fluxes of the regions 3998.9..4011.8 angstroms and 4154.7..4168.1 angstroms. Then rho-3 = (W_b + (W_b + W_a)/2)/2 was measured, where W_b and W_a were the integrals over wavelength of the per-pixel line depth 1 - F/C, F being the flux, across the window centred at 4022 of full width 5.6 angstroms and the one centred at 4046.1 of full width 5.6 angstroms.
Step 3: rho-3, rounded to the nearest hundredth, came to -0.76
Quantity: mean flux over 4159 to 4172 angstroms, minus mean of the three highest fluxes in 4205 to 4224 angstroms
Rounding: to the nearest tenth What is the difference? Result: -5.7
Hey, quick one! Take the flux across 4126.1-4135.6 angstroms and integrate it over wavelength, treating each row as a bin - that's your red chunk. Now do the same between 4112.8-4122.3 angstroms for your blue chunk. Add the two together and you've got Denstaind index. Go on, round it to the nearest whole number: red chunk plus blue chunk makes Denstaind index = 593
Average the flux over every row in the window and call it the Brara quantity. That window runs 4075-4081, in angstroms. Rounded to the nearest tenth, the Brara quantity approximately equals 32.2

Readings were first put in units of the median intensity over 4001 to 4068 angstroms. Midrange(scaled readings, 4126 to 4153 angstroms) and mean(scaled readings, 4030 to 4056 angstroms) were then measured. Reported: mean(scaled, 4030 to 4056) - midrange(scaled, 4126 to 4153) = -0.03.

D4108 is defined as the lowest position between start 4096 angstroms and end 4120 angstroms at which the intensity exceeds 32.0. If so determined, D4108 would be 4096.74 angstroms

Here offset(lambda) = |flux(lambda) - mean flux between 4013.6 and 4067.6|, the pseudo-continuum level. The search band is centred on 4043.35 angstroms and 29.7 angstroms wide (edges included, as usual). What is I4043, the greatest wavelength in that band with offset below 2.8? 4057.32 angstroms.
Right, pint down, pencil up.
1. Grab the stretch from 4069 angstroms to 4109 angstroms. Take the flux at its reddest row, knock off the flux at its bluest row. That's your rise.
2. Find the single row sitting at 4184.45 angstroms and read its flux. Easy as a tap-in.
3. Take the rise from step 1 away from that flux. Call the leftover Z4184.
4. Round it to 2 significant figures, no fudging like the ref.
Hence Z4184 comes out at 35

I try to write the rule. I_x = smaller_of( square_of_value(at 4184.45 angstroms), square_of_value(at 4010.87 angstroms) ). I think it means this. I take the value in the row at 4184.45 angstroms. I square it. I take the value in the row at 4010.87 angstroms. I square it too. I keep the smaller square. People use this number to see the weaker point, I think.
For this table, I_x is 1061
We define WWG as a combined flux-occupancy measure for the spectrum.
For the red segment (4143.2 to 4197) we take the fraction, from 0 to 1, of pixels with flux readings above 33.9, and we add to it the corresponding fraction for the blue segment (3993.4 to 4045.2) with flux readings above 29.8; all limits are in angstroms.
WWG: 0.96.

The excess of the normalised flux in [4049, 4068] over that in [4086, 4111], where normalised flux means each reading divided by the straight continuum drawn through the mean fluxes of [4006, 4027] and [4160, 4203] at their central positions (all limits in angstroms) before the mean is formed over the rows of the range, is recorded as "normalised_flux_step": -0.10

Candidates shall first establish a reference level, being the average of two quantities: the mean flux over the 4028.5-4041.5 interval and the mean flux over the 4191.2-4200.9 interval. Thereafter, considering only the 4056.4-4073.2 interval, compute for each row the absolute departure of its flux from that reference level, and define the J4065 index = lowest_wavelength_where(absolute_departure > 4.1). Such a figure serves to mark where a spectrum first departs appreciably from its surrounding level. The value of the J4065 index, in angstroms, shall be 4061.05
